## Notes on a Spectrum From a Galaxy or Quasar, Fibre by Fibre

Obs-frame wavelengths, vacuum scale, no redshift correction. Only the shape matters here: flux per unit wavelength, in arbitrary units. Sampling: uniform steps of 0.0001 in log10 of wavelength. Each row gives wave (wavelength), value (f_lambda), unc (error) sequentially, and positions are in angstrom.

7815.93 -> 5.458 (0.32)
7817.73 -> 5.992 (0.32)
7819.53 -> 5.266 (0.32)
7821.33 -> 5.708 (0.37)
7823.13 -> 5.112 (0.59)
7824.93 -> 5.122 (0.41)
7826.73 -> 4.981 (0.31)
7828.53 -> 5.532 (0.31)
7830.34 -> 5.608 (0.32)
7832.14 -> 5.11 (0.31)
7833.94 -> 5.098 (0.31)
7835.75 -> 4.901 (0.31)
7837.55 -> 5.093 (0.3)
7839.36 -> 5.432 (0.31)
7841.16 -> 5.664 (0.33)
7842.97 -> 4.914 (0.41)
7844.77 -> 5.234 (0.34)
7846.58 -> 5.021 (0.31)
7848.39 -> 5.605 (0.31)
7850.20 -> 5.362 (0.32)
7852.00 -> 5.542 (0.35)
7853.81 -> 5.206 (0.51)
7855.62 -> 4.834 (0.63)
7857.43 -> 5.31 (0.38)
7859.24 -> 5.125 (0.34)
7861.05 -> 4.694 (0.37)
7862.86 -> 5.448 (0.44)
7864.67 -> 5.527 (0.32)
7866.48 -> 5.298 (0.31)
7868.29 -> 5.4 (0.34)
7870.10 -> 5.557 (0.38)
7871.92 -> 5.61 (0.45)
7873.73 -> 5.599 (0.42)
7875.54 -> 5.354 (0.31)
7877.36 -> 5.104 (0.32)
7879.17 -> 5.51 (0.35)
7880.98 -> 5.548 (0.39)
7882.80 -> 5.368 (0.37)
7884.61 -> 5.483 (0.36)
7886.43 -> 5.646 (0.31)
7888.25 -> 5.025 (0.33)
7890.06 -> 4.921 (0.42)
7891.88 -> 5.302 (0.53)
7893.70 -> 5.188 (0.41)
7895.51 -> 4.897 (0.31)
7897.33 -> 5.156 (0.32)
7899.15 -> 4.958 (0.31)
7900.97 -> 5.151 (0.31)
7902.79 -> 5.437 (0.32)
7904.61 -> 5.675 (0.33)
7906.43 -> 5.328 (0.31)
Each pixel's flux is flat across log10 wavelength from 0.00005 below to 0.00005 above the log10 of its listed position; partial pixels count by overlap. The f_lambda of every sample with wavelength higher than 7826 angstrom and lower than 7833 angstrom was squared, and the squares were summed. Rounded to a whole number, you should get 113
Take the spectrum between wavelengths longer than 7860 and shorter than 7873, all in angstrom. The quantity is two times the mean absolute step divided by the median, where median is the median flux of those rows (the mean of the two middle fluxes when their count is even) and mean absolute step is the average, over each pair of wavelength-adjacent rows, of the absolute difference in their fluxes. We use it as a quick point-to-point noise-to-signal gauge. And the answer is 0.084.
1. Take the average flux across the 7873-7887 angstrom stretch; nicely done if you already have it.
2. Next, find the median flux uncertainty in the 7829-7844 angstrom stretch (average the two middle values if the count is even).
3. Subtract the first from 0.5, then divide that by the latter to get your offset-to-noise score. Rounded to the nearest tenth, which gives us -16.0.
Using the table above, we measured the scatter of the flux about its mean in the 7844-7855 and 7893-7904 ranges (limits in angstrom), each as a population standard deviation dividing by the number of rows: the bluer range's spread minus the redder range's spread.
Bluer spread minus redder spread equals 0.03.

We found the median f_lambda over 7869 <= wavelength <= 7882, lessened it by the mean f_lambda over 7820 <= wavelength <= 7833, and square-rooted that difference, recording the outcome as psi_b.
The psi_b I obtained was 0.49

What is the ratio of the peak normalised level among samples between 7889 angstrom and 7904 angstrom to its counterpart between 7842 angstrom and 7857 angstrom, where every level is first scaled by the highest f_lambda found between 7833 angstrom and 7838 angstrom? 0.97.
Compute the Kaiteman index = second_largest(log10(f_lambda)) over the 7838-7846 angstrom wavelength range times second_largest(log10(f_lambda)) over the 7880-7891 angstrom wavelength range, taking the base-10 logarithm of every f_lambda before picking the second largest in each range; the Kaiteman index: 0.547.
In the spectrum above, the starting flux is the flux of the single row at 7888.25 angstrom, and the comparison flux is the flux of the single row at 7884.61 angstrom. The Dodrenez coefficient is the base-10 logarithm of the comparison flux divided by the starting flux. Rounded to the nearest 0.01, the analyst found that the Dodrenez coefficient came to 0.04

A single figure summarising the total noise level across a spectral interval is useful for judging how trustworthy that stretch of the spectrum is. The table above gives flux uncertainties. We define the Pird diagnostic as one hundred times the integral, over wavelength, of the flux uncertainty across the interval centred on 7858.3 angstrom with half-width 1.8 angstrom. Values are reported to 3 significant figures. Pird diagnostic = 130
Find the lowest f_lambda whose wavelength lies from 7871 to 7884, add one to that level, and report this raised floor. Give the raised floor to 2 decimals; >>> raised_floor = 6.10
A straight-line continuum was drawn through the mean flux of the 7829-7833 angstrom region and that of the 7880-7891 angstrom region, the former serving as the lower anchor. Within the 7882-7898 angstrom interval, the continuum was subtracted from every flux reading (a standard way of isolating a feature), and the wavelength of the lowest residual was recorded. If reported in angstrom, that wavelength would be 7895.51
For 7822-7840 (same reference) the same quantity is 7835.75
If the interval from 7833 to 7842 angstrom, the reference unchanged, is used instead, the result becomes 7835.75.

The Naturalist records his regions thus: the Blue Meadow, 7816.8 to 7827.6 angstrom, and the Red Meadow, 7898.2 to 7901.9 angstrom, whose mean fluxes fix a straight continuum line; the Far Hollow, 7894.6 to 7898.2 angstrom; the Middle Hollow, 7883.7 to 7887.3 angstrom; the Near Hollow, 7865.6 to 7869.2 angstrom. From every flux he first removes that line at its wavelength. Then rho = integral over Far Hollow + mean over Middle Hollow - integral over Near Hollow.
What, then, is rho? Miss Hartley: -0.3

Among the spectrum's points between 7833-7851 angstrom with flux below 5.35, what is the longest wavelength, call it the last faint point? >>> 7846.58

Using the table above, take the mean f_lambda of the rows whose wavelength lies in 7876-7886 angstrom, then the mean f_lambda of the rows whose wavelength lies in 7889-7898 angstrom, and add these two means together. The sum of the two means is 10.5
